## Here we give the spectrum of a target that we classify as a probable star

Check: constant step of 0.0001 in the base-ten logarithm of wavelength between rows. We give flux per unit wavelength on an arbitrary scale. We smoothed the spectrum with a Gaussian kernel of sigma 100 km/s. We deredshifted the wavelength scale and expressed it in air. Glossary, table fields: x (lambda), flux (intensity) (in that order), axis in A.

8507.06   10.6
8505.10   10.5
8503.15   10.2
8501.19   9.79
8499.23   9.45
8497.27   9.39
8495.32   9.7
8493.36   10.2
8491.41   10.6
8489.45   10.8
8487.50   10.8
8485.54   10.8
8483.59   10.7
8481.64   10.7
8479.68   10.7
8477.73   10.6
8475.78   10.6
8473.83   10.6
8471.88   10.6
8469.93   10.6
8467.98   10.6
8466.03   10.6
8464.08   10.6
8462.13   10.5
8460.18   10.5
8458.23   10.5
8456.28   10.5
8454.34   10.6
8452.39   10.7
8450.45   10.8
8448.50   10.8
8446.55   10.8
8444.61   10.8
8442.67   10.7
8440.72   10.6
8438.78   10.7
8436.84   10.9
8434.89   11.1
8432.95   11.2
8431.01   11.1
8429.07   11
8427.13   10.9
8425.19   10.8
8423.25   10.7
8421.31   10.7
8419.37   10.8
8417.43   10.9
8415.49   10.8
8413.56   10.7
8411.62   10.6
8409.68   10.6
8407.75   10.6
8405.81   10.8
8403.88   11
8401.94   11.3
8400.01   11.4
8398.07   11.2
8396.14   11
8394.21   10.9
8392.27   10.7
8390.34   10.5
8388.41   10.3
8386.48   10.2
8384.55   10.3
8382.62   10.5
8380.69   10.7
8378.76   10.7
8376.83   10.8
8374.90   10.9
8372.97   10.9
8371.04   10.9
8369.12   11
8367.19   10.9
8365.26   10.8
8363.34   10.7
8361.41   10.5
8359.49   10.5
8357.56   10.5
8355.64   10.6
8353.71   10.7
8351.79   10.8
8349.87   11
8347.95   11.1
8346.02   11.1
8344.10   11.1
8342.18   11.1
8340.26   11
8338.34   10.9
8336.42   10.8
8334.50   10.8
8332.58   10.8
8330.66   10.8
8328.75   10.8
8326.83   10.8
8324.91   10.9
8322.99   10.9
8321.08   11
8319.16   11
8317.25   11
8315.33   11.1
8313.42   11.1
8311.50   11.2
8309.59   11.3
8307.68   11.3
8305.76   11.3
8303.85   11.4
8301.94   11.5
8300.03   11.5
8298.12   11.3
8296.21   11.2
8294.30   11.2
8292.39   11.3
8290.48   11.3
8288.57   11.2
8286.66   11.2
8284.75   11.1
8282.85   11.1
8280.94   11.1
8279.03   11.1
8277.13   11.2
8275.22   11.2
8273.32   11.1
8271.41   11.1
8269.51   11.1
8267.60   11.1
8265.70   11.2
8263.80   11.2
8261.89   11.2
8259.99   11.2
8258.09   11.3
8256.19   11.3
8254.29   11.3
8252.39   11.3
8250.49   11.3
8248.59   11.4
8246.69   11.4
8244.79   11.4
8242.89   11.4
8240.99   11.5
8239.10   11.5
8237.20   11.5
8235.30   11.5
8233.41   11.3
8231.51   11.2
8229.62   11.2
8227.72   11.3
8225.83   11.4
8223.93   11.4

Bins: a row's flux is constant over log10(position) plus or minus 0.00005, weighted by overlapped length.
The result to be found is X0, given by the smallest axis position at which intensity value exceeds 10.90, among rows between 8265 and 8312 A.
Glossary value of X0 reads 8265.70 A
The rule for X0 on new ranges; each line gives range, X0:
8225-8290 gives 8225.83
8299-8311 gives 8300.03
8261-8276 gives 8261.89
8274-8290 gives 8275.22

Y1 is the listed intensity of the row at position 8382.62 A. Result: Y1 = 10.5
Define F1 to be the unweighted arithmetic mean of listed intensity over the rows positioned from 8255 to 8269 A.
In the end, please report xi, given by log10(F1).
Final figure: 1.05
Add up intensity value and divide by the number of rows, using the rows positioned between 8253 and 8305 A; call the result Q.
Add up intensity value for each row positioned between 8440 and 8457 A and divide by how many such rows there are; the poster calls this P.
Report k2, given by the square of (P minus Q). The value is 0.27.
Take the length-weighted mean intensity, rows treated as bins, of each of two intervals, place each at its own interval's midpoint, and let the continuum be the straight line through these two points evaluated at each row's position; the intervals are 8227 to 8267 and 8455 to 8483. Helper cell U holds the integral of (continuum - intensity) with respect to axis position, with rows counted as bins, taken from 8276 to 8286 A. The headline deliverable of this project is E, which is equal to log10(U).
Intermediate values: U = 0.9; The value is -0.05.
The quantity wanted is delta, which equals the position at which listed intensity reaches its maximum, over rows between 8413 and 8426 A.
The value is 8417.43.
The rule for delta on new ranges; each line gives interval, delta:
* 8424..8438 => 8432.95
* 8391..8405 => 8400.01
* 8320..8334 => 8321.08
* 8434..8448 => 8434.89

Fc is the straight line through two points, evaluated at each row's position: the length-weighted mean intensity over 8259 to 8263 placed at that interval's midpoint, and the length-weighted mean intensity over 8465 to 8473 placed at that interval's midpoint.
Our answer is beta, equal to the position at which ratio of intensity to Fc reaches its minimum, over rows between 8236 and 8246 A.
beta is 8242.89 A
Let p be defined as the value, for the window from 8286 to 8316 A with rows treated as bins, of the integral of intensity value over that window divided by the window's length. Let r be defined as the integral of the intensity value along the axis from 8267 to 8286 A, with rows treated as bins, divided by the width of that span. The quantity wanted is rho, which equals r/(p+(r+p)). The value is 0.330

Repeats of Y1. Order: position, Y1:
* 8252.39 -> 11.3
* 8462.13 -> 10.5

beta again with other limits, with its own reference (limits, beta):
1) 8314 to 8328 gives 8326.83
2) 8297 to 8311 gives 8298.12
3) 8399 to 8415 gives 8407.75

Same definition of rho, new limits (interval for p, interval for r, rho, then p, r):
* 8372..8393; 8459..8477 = 0.333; 10.6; 10.6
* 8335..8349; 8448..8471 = 0.325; 11.0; 10.6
